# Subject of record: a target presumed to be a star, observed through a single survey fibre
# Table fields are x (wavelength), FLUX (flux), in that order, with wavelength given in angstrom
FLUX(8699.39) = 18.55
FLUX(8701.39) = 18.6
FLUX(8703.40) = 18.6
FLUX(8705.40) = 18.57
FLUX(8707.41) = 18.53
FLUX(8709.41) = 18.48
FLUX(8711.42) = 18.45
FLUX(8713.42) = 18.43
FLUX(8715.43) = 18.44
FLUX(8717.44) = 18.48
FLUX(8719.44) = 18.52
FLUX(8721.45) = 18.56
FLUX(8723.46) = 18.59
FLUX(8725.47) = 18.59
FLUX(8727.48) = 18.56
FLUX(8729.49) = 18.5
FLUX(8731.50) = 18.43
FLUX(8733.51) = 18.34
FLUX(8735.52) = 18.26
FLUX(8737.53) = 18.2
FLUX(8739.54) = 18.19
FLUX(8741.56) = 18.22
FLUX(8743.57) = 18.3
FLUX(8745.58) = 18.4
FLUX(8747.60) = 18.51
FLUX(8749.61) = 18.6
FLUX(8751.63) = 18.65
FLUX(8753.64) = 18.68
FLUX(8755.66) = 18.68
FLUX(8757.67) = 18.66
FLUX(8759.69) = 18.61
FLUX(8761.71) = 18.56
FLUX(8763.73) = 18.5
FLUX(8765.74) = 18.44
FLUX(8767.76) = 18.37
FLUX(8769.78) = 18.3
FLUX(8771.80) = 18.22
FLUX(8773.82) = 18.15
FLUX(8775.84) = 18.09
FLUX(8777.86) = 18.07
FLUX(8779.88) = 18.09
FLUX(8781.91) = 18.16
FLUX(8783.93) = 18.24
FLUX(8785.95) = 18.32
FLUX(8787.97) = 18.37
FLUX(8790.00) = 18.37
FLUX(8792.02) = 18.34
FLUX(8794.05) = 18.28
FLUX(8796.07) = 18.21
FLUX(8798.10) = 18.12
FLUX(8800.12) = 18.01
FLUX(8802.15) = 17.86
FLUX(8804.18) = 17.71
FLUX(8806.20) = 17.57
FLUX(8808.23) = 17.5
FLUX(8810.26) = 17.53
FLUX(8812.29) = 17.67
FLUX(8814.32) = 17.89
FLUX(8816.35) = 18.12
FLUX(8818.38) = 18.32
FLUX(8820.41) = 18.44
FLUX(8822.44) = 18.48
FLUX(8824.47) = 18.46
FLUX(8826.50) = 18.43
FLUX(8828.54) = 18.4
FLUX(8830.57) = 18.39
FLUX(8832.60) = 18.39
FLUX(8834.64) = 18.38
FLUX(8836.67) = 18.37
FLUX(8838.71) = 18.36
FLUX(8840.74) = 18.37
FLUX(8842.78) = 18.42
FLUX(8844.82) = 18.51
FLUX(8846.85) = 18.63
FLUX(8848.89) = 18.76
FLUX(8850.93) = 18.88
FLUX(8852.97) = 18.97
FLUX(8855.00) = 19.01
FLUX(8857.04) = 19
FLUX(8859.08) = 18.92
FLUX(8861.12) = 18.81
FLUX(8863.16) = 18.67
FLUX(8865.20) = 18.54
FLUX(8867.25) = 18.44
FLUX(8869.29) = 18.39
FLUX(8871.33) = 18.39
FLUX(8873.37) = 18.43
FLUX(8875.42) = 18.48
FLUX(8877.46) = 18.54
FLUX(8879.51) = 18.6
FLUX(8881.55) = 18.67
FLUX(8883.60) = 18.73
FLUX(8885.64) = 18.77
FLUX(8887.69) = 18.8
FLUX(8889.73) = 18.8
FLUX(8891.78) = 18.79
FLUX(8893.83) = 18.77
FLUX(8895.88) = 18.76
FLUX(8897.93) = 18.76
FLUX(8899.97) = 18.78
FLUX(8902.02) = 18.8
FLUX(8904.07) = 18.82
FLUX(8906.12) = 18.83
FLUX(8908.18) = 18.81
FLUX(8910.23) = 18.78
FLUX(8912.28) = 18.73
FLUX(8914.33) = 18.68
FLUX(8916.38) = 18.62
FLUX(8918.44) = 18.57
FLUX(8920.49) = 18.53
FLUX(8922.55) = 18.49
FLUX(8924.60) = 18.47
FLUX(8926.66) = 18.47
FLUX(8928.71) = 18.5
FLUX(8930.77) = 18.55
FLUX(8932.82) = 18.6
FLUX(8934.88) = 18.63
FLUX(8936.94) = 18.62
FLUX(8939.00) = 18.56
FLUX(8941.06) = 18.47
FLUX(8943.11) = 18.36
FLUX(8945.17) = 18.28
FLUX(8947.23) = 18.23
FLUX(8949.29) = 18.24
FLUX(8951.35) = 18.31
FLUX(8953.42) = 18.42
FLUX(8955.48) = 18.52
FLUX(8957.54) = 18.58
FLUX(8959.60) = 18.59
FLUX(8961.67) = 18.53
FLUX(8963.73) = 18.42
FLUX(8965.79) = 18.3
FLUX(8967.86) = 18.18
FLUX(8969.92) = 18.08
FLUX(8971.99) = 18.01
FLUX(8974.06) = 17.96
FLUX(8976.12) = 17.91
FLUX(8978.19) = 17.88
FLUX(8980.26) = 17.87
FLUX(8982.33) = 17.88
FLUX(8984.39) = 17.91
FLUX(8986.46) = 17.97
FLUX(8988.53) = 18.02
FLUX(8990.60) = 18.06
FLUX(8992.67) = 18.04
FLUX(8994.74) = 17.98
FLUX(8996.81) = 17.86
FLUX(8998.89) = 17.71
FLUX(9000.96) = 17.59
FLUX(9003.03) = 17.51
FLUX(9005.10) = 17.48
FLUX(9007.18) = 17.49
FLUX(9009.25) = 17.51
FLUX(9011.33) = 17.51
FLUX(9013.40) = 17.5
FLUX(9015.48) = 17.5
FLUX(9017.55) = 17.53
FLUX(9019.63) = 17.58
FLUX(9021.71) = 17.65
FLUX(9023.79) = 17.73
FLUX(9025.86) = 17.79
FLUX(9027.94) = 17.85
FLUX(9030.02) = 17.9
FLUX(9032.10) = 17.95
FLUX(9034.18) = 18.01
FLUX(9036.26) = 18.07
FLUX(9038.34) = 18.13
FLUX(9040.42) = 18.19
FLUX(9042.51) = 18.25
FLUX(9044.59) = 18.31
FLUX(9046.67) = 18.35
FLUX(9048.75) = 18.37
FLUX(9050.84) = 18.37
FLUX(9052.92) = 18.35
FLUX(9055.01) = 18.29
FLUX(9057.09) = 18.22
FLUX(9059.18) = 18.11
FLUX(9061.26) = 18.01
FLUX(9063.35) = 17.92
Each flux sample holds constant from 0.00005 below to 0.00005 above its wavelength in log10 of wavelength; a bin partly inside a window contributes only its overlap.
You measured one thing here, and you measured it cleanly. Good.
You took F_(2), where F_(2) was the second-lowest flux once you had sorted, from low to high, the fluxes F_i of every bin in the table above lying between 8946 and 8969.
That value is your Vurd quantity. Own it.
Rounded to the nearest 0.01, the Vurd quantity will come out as 18.23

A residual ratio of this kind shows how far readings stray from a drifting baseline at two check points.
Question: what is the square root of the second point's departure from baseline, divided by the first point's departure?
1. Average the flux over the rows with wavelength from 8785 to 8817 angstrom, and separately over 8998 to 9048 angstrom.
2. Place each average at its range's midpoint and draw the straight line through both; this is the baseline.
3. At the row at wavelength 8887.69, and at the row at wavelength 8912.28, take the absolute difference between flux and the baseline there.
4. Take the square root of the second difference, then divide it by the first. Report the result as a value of 1.03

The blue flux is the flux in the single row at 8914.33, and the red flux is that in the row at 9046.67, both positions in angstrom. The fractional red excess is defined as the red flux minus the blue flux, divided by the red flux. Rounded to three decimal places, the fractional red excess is -0.018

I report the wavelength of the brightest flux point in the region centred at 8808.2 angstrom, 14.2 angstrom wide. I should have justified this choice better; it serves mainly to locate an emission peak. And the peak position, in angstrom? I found 8814.32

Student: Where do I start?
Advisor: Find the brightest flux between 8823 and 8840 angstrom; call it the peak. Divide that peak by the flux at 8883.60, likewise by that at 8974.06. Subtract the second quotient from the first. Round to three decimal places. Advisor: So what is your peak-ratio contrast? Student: -0.042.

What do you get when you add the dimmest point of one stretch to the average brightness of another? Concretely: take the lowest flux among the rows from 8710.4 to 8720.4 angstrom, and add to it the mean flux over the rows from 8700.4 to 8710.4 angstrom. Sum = 37.0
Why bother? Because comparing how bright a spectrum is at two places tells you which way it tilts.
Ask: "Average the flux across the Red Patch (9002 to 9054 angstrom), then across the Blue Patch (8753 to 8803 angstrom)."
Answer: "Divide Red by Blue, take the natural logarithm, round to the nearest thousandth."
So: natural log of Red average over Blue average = -0.024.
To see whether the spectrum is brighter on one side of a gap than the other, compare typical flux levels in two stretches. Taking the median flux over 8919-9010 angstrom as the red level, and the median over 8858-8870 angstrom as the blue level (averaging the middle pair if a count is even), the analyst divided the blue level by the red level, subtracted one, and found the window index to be 0.020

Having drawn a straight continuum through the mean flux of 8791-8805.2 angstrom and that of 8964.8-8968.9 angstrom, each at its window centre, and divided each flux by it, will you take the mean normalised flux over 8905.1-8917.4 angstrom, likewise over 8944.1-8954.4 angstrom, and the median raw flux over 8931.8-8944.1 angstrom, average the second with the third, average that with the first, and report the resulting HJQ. 5.41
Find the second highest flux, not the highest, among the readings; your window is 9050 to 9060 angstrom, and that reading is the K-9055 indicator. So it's 18.35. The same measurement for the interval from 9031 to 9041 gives 18.13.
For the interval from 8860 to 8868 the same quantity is 18.67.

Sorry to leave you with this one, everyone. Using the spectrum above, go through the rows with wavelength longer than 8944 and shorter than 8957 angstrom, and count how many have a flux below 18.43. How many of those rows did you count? 5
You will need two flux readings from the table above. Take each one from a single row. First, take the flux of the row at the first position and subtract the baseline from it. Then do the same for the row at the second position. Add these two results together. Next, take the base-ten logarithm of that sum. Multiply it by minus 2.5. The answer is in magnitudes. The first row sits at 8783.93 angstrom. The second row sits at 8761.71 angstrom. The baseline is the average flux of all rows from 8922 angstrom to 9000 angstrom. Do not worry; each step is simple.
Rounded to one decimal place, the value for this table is 1.3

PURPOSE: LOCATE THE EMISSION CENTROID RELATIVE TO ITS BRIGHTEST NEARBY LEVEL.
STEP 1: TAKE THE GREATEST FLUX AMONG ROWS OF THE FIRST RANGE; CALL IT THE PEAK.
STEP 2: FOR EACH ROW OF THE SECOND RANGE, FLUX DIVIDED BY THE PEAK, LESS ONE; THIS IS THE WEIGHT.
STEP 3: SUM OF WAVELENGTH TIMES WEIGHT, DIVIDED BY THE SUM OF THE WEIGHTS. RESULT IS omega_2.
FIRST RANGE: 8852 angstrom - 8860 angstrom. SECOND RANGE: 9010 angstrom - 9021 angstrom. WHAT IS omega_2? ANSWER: 9015.4 angstrom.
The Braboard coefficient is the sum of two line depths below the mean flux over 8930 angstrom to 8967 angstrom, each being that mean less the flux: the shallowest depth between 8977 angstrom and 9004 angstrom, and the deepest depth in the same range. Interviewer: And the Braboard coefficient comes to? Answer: 1.3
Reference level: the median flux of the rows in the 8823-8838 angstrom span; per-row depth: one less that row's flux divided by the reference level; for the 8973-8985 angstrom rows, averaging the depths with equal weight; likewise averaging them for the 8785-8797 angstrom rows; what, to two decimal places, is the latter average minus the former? -0.02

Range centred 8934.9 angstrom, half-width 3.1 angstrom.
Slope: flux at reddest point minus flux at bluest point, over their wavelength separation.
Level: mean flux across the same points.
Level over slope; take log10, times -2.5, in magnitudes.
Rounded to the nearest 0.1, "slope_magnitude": -9.0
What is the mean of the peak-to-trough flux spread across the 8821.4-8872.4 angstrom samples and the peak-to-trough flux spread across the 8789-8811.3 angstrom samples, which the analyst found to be 0.8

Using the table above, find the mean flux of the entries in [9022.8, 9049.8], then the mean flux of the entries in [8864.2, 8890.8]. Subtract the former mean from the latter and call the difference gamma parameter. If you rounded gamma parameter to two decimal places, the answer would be 0.51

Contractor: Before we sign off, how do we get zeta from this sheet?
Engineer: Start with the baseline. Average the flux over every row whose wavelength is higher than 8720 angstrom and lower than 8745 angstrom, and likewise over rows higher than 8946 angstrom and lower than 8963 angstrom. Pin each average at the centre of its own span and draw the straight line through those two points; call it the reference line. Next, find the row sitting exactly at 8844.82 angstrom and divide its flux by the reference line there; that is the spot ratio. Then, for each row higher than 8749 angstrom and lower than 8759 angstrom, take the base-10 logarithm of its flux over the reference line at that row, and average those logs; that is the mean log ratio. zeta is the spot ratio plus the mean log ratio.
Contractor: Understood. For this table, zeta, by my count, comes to 1.01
